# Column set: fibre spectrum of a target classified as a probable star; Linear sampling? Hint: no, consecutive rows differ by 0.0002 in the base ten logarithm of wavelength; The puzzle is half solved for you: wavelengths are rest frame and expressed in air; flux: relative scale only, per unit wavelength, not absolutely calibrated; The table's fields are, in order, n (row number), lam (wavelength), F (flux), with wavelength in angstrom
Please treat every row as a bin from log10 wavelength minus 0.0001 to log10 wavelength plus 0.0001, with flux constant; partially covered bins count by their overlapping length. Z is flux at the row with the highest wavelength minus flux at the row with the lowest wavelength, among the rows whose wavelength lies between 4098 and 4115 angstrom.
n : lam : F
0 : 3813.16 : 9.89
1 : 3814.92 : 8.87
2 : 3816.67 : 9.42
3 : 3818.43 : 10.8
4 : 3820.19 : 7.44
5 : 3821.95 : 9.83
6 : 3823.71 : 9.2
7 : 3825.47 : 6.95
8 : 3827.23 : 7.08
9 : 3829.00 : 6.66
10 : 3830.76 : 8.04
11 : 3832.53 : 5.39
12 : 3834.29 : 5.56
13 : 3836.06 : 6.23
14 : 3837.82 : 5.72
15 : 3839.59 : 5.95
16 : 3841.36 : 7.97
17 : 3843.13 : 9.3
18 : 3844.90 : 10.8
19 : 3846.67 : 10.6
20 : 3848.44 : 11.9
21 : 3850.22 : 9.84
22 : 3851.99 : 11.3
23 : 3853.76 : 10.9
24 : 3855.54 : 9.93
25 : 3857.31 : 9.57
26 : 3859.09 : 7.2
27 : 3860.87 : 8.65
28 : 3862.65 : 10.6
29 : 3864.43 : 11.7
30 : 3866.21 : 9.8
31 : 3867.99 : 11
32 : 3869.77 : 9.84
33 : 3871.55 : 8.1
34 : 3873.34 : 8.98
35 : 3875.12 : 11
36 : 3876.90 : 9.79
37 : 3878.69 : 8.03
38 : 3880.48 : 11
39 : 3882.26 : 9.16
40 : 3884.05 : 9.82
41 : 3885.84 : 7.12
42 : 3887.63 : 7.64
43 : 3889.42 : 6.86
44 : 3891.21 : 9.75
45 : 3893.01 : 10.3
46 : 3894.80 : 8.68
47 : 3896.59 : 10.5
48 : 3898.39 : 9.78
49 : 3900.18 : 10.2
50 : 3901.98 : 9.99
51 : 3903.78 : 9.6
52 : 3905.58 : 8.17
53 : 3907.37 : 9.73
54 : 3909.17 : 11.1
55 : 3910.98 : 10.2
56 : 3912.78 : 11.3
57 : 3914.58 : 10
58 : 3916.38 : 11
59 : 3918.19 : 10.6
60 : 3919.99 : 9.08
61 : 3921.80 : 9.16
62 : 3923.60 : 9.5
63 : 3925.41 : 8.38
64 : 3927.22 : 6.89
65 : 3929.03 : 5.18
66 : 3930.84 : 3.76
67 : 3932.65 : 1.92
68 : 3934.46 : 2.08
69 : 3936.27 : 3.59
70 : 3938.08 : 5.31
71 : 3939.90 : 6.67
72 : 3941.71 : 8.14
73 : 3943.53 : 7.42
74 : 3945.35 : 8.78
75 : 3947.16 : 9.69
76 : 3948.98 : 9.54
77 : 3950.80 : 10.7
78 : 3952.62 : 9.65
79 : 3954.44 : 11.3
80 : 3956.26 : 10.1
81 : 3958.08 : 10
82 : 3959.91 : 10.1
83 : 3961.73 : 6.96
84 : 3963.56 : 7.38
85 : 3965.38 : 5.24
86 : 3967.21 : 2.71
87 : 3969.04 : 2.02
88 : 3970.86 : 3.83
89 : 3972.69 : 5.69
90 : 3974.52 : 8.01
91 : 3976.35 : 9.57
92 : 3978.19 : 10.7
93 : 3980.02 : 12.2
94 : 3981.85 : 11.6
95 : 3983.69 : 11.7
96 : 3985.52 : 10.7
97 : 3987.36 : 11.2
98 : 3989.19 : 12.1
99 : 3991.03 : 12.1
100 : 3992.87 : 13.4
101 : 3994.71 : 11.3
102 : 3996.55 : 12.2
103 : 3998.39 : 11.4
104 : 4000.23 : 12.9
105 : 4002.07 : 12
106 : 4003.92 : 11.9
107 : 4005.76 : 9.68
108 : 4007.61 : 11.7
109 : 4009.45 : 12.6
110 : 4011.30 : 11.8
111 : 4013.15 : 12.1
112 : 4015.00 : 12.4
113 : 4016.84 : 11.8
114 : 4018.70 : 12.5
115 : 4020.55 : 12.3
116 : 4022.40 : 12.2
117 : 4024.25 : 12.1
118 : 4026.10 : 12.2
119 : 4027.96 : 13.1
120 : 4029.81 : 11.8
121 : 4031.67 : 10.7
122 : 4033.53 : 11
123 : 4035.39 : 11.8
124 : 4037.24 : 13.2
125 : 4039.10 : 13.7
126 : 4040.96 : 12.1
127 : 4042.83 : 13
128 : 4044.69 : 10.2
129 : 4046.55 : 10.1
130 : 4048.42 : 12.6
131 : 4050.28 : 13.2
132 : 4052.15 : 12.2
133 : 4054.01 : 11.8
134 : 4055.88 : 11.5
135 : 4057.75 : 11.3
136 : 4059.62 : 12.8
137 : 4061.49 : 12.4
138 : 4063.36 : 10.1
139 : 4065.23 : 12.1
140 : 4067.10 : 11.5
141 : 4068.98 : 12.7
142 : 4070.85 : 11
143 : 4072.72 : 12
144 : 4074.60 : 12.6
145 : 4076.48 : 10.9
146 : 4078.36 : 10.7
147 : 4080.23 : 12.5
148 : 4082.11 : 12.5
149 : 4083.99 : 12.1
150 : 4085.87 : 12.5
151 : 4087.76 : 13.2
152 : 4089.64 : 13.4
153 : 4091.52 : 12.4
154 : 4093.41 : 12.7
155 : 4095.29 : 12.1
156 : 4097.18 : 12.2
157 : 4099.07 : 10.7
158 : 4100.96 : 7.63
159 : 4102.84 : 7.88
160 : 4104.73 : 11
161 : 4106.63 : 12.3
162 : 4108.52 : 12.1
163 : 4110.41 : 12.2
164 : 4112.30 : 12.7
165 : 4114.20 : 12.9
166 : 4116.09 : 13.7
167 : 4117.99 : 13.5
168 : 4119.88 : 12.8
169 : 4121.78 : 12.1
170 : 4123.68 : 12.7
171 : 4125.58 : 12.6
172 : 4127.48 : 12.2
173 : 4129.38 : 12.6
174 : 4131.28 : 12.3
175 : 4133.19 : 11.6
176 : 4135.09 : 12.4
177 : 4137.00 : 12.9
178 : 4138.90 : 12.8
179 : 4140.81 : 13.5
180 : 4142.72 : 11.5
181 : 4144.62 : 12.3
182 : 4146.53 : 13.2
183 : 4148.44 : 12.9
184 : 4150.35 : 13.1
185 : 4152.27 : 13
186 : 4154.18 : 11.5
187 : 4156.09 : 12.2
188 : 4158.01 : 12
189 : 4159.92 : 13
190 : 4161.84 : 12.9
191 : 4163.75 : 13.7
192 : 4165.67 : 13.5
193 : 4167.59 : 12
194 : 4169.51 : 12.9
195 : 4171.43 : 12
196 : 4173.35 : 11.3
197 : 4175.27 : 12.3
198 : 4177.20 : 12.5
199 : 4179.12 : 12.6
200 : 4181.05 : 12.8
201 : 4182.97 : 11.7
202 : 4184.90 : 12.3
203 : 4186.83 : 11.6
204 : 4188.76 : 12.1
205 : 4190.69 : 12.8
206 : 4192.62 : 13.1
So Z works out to 2.2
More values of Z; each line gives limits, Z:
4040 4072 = -1.1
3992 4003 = -1.4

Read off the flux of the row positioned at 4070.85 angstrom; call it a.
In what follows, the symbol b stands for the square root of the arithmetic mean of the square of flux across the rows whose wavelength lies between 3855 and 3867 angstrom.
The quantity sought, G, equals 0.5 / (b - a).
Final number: -0.39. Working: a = 11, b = 9.7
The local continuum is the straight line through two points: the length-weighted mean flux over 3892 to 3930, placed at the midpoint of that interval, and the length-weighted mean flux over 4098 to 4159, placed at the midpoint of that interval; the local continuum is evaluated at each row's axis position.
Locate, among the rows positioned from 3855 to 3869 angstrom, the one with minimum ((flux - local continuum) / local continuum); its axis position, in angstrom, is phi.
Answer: 3859.09 angstrom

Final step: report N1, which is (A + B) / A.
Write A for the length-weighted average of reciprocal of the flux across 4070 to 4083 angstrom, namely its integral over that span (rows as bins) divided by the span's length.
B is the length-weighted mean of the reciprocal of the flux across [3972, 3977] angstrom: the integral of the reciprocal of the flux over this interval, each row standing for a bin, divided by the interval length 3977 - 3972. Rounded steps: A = 0.086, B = 0.135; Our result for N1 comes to 2.58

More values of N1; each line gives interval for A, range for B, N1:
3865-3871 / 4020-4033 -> 1.84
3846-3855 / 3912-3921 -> 2.05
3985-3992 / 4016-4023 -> 1.95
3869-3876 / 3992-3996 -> 1.76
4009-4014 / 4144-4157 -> 1.96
